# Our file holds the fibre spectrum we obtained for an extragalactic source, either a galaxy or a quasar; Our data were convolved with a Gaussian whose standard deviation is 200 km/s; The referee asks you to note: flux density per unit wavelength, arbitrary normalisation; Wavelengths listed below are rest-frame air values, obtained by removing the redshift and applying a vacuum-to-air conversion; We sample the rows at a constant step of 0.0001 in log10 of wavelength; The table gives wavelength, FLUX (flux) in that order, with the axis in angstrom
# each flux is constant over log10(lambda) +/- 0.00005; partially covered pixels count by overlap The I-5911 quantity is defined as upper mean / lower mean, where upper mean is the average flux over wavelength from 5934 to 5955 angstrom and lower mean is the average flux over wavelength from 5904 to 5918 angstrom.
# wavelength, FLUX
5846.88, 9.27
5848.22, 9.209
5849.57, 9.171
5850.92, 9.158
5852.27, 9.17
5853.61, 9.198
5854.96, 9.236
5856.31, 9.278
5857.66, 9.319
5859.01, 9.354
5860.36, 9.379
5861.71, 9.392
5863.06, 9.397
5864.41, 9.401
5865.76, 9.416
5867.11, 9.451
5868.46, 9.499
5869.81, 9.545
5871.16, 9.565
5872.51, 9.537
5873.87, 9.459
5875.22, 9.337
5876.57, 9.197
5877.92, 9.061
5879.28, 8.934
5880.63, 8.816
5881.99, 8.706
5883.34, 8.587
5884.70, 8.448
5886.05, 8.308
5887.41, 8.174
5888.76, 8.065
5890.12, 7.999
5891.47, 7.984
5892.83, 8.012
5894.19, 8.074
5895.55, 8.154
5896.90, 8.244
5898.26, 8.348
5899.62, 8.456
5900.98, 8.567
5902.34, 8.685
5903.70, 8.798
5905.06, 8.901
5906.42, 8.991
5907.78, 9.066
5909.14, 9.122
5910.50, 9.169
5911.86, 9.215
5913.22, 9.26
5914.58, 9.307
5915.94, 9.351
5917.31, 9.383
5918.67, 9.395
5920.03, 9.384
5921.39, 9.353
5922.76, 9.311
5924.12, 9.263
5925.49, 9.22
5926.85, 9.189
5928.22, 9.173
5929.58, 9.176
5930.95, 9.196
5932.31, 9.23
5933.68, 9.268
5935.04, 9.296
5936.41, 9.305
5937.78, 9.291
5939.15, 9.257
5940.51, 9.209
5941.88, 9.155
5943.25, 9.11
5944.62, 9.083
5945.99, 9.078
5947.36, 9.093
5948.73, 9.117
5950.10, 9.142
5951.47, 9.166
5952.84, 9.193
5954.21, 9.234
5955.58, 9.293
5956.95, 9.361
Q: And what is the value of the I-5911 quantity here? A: 1.00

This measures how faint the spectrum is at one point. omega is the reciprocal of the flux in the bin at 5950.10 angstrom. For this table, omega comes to 0.1094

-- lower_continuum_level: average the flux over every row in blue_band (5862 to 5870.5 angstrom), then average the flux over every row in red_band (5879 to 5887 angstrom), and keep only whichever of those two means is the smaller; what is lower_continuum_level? 8.6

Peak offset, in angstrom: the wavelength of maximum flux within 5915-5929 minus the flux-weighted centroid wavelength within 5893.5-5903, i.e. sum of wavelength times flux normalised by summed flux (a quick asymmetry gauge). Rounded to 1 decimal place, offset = 20.3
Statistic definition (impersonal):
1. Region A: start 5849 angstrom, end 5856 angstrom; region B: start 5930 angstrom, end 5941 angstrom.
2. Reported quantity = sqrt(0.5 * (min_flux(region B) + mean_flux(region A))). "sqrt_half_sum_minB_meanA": 3.03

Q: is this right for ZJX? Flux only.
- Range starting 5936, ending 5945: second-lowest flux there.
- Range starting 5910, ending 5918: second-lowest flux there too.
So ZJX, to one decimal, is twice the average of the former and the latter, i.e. 18.3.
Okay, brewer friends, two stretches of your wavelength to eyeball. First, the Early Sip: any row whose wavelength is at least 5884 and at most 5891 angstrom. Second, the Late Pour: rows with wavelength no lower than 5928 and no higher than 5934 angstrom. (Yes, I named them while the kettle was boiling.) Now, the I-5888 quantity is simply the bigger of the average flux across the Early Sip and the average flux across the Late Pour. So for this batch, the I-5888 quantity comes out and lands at 9.21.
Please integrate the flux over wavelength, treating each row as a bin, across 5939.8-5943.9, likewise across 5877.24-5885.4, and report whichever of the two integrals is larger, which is 71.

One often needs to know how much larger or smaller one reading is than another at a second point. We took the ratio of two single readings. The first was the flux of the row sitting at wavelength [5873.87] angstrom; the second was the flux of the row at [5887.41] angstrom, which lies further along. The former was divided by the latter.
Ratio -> 1.16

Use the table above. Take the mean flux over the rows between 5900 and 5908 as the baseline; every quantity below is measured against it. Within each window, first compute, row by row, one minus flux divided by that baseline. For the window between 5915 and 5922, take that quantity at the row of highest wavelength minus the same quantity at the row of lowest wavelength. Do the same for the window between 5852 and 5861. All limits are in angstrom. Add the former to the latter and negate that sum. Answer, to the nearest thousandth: 0.024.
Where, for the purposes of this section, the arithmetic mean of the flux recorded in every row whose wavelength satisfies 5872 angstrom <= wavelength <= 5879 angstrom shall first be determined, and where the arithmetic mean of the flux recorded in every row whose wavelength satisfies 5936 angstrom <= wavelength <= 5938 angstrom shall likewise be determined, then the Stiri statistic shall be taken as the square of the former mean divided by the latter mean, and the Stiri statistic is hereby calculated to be 9.3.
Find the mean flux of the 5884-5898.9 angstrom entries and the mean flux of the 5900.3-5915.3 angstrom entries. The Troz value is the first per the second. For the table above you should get 0.91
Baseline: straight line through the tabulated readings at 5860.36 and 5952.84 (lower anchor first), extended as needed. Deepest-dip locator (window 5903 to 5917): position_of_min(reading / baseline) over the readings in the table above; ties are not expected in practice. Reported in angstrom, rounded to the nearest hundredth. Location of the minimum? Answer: 5903.70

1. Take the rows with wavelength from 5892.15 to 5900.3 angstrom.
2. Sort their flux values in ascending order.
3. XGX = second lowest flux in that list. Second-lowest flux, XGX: 8.074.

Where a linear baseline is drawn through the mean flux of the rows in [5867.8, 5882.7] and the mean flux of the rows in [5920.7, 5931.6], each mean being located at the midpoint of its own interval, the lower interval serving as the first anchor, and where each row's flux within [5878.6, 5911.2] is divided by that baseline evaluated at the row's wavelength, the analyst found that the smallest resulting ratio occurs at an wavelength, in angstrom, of 5891.47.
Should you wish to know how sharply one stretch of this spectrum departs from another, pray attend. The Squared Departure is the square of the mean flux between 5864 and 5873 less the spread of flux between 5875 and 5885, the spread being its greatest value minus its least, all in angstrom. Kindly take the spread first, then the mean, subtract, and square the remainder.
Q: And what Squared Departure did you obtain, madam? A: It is 74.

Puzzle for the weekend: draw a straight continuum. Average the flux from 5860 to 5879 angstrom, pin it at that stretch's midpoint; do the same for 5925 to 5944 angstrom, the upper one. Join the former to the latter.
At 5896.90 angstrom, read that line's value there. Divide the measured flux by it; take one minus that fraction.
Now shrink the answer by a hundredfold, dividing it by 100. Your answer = 0.0012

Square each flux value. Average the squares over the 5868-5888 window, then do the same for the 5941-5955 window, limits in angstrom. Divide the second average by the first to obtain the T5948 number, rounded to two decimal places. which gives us 1.03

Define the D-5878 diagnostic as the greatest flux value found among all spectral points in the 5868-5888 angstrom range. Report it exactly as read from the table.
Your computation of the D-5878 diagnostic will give 9.565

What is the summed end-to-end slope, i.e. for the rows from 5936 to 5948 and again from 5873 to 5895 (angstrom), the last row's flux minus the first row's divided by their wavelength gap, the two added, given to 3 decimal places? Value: -0.088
